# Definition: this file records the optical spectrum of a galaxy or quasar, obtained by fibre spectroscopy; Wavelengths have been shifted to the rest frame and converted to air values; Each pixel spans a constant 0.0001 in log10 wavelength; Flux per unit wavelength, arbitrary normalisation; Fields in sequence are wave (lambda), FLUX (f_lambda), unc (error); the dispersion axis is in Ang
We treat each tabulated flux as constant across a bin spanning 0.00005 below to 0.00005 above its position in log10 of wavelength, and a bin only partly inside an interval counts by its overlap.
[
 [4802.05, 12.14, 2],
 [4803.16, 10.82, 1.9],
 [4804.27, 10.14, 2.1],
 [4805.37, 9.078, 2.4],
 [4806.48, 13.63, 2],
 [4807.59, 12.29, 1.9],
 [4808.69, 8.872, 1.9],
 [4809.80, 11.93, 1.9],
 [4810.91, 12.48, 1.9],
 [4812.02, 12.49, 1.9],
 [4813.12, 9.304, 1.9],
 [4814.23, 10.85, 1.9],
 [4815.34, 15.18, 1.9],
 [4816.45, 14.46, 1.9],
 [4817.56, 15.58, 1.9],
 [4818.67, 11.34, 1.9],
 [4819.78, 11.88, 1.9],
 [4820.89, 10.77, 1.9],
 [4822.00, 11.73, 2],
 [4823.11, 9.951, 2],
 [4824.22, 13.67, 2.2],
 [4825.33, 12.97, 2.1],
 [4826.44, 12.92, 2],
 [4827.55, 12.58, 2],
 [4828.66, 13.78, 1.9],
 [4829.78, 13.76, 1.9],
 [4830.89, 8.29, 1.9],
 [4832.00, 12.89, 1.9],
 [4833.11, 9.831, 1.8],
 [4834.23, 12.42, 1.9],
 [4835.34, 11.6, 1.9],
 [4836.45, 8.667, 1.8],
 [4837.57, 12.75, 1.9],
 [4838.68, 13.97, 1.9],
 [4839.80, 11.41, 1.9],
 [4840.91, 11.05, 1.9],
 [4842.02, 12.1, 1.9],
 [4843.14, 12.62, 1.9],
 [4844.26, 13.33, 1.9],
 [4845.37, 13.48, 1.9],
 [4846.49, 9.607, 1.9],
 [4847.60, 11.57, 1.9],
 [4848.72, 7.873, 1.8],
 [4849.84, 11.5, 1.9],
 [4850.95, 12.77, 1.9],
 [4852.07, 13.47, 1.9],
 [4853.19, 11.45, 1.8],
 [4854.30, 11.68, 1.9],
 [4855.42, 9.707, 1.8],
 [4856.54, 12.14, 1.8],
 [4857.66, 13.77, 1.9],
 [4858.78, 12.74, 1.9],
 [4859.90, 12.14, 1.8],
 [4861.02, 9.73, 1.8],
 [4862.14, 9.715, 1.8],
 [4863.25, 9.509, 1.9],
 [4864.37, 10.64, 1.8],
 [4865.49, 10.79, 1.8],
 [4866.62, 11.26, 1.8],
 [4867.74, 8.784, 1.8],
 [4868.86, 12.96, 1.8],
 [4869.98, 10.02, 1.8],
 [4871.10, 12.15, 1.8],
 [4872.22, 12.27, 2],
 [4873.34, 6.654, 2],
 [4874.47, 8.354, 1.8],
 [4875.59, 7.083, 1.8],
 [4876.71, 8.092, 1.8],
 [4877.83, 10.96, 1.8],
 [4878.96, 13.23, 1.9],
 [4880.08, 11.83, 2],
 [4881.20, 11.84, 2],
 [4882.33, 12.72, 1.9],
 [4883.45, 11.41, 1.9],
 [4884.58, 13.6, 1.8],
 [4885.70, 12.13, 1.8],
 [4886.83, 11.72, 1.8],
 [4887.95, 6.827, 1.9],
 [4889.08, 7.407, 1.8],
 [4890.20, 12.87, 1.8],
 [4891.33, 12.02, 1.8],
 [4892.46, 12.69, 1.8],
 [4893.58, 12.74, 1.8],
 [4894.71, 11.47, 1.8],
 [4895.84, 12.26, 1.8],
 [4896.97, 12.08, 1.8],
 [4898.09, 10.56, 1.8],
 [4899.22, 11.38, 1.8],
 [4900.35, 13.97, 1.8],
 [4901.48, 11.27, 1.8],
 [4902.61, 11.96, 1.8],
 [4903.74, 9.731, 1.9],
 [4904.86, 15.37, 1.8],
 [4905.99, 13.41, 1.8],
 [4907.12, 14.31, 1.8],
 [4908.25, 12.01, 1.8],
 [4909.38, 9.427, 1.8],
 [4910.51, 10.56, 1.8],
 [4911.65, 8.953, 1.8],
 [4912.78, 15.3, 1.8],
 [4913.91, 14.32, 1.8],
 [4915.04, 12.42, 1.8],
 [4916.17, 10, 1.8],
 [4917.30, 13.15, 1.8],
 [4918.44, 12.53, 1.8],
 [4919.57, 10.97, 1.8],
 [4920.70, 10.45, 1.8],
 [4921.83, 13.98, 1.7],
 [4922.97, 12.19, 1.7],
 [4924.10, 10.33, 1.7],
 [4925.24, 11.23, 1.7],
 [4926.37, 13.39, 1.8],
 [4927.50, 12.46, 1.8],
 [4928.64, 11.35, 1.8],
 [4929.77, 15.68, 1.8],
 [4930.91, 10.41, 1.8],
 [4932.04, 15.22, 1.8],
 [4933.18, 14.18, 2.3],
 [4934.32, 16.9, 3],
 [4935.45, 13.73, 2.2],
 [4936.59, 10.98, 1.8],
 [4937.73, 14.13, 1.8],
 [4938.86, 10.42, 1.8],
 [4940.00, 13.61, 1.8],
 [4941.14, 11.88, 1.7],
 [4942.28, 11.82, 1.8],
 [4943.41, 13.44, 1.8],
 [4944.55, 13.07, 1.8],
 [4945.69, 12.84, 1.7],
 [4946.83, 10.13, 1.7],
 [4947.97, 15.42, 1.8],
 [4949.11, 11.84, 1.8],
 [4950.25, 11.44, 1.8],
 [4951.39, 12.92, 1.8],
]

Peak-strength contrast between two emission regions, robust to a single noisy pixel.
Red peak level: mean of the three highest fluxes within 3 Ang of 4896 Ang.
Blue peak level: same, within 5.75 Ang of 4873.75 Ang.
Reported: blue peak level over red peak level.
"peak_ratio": 1.04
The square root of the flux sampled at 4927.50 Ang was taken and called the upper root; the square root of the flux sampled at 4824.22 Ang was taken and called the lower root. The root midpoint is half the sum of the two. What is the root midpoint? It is 3.61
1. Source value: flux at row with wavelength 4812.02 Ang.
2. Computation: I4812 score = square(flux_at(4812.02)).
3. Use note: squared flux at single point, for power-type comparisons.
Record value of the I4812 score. 156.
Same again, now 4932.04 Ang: 232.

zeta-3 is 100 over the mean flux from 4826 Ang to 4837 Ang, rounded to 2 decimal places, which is 8.57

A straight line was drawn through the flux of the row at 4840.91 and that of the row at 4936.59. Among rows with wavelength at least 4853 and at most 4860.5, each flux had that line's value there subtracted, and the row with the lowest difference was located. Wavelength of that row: 4855.42 Ang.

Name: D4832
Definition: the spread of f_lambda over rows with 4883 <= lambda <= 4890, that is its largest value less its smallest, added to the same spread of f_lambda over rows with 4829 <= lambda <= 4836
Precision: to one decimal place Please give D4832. 12.2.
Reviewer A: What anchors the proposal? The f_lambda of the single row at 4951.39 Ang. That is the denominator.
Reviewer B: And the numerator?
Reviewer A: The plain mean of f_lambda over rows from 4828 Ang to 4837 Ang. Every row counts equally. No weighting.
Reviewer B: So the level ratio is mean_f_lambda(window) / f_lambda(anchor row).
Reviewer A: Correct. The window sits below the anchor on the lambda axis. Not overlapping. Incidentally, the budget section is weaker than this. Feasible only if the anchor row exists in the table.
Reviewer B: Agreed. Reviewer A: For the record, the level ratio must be 0.88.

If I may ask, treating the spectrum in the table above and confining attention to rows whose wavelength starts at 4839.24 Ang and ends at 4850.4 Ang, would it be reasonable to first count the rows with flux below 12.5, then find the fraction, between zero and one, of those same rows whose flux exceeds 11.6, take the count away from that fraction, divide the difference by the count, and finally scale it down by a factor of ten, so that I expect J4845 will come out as -0.094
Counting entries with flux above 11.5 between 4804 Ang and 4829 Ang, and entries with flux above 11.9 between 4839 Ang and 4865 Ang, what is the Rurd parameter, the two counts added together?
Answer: 25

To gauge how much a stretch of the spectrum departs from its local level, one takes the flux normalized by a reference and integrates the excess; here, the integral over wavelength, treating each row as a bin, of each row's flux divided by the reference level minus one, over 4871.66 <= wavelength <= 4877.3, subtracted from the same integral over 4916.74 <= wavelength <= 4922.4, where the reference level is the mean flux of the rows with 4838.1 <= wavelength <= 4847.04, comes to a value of 1.7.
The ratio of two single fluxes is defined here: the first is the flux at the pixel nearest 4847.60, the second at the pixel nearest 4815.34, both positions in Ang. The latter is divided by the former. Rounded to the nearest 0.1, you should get 1.3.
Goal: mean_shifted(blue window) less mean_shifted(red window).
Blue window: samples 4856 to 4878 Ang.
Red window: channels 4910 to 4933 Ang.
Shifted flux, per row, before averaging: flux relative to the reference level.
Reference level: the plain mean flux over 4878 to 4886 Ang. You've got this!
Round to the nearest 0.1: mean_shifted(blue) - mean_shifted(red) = -1.8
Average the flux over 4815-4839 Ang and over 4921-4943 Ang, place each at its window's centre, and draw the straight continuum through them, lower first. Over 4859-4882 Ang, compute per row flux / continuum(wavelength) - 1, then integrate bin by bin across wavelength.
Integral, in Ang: -3.8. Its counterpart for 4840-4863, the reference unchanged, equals -1.5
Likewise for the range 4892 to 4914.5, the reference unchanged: -0.9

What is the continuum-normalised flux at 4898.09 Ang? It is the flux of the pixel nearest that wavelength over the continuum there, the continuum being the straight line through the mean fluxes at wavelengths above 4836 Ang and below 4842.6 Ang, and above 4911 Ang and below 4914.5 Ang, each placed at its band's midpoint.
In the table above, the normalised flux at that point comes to 0.84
